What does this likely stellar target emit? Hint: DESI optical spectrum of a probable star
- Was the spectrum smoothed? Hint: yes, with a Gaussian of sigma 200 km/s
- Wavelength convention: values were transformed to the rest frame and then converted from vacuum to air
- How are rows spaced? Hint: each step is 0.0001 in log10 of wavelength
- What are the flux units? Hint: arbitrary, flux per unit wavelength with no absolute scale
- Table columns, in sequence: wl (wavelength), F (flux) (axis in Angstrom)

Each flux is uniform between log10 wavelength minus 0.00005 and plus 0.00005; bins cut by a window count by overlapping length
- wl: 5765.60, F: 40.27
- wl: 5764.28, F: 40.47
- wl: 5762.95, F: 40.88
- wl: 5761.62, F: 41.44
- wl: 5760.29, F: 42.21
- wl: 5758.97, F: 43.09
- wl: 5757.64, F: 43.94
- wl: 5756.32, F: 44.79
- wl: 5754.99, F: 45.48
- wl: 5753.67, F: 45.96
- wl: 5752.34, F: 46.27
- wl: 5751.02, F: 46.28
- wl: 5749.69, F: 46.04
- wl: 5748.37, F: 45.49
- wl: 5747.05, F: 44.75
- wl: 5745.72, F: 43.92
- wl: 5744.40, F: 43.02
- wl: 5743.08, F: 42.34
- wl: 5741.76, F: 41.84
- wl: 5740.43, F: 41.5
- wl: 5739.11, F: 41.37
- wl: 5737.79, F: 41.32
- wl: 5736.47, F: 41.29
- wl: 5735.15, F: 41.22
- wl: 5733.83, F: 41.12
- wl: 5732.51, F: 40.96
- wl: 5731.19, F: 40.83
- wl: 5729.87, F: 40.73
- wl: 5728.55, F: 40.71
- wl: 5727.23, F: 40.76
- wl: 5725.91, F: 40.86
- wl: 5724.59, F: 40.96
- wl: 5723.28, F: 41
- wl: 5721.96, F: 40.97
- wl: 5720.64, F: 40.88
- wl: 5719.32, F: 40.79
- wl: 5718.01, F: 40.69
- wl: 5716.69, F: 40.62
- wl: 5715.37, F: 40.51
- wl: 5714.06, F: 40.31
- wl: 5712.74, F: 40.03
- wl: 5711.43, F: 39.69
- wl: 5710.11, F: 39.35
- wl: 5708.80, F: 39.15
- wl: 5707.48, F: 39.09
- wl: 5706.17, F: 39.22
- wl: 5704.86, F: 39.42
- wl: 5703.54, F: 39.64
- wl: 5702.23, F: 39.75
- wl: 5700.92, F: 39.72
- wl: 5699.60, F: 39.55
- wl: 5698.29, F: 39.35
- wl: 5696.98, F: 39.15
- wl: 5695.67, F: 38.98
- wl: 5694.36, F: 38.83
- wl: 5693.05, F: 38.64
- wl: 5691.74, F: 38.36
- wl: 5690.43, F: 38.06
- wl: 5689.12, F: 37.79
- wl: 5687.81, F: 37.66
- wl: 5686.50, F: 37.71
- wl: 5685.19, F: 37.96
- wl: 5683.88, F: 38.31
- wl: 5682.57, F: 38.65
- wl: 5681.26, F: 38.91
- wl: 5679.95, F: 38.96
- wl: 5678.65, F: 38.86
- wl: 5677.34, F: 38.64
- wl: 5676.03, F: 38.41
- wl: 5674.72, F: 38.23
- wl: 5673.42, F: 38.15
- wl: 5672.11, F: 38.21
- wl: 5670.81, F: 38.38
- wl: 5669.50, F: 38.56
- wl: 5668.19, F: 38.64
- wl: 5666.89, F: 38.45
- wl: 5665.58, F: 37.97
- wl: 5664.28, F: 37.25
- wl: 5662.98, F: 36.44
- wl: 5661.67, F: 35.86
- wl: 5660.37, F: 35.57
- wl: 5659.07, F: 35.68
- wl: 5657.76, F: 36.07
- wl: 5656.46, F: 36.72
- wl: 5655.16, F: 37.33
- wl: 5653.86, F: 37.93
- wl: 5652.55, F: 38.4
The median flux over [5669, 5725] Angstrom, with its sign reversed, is -39.1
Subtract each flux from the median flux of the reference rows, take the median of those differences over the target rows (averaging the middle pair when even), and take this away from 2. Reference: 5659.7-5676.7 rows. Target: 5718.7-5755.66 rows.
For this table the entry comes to 5.1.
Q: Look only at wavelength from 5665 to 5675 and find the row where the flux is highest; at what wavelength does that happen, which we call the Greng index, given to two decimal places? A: 5668.19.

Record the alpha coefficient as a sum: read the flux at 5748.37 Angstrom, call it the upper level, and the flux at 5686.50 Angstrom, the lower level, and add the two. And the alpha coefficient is 83.2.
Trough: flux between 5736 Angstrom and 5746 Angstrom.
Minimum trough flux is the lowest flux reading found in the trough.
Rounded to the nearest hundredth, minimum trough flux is 41.29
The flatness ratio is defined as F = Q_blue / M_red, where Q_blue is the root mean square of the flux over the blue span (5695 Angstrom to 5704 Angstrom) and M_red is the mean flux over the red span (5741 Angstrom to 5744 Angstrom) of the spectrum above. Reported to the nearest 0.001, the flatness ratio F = 0.937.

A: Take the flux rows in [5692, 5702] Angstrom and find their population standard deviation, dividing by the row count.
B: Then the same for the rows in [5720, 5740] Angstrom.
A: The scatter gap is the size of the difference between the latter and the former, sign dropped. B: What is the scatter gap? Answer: 0.15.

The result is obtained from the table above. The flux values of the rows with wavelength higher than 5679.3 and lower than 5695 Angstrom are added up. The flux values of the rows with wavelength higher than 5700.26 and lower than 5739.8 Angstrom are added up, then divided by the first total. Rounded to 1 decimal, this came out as 2.6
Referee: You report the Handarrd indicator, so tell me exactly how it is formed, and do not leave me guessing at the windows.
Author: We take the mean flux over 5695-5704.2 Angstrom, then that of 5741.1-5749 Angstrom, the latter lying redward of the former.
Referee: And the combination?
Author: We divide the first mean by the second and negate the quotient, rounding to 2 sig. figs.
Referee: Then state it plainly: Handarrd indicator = -0.91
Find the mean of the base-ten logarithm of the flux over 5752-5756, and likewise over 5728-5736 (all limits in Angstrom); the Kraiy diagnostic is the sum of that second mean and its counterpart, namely 3.27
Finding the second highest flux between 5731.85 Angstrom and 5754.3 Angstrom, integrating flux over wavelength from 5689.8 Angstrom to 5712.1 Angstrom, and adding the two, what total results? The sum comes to 920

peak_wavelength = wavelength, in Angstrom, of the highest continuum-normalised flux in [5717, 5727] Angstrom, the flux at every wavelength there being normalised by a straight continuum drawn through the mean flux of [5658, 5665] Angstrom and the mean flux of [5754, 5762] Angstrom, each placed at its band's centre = 5718.01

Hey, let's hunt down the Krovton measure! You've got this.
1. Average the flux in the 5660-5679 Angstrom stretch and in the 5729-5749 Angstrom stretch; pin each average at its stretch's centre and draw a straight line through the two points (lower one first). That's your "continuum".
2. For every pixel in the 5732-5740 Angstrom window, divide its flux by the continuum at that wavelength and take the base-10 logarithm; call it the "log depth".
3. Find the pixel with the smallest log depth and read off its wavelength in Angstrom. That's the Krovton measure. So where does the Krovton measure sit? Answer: 5732.51 Angstrom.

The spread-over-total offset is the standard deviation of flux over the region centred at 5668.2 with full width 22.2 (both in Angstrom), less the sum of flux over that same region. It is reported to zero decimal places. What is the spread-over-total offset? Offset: -638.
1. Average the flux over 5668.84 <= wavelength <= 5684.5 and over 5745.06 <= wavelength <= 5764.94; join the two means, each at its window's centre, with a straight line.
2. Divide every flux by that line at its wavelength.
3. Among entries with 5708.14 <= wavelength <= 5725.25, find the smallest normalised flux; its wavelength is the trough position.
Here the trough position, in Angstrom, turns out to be 5708.80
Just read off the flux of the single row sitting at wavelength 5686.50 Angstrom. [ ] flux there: 37.71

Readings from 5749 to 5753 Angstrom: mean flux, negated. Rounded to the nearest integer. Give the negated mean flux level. -46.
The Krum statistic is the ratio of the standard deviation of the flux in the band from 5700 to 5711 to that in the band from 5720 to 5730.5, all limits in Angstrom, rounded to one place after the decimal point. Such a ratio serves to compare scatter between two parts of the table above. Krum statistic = 2.3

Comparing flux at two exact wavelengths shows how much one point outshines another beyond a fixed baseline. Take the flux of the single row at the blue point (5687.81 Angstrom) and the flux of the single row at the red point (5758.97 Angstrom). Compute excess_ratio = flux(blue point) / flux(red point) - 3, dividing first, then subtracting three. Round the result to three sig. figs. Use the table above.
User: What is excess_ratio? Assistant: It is -2.13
